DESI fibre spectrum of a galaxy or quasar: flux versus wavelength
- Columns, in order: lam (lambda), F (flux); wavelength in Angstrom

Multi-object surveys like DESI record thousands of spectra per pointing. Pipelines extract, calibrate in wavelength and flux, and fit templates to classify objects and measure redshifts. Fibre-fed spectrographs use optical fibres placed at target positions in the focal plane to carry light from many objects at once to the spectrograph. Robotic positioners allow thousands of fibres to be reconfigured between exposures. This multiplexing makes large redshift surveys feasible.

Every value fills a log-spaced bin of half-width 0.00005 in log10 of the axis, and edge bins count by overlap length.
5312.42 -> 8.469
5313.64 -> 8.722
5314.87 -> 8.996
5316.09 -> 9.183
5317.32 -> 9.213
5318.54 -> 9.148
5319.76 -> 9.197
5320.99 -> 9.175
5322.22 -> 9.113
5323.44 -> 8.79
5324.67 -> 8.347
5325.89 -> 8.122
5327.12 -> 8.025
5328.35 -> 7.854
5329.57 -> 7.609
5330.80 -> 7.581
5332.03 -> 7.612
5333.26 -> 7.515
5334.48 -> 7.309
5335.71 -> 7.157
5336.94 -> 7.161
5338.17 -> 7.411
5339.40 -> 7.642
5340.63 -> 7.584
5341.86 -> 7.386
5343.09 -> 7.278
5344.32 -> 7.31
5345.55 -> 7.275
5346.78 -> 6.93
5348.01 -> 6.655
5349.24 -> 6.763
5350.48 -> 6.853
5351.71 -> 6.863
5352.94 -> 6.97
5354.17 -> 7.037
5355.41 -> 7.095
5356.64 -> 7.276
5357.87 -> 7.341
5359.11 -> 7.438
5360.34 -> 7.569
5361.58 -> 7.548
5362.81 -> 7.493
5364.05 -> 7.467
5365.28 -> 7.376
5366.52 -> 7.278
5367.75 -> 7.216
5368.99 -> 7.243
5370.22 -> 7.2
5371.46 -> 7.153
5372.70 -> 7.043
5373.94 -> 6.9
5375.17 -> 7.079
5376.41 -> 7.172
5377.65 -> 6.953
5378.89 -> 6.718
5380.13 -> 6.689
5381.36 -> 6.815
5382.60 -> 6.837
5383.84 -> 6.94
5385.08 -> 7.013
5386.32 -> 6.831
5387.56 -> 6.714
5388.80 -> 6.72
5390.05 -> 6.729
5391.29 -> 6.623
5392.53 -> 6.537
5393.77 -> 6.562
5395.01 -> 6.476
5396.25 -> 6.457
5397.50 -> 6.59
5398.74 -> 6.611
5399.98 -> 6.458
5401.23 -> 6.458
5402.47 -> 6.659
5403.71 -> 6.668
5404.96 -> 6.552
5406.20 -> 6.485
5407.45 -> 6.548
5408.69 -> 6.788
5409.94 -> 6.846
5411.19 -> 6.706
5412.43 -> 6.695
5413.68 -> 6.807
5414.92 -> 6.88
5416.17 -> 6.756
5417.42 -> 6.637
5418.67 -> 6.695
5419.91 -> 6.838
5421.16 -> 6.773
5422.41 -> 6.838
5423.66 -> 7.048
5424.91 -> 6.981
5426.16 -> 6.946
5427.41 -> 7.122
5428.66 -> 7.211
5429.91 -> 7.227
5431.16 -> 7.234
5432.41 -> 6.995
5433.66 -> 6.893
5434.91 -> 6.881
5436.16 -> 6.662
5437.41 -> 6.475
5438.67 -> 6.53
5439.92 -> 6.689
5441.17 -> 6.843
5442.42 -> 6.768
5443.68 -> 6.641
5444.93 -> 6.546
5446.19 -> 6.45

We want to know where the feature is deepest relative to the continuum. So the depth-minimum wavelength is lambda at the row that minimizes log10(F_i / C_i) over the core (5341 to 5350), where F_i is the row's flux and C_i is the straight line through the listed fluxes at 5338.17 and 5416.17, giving 5348.01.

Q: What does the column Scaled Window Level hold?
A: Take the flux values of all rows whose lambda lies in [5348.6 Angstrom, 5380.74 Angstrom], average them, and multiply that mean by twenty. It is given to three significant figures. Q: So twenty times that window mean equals 143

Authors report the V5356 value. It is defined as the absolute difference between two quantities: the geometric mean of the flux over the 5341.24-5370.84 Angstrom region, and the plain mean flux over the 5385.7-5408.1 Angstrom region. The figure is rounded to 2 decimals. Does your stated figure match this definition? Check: 0.60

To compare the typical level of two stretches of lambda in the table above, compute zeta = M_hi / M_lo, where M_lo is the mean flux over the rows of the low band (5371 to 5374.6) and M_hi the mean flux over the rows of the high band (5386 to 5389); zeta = 0.961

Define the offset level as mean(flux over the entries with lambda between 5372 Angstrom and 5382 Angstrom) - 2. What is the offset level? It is 4.9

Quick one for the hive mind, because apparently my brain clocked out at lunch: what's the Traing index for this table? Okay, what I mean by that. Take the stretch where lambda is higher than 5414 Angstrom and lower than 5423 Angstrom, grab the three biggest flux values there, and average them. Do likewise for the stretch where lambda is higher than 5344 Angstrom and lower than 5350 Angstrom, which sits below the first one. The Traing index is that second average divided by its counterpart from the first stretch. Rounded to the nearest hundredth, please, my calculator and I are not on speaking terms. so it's 1.05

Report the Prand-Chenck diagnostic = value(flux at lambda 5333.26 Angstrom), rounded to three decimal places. 7.515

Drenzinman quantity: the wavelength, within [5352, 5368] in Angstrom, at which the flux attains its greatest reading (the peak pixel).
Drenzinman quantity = 5360.34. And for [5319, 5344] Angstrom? 5319.76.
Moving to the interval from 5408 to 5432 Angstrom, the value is 5431.16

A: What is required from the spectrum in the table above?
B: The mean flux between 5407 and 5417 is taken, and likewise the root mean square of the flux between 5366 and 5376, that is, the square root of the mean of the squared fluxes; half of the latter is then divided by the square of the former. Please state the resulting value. 0.078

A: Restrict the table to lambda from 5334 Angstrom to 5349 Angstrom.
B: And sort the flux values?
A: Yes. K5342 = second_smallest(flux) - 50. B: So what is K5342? -43.1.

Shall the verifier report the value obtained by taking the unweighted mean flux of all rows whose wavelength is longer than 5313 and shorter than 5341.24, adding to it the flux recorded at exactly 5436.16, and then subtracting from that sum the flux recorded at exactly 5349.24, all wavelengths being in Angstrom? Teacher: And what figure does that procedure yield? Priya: 8.1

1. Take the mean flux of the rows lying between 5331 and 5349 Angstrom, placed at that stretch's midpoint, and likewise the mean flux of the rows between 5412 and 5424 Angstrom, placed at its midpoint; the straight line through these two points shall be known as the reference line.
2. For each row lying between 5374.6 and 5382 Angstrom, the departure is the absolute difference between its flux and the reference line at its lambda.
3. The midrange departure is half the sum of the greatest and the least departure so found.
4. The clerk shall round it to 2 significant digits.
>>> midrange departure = 0.18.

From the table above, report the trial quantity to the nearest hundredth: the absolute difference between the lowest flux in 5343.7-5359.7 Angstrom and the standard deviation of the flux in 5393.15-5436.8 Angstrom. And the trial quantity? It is 6.43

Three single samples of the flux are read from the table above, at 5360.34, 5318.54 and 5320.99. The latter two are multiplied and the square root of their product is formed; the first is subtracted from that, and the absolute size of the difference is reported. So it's 1.6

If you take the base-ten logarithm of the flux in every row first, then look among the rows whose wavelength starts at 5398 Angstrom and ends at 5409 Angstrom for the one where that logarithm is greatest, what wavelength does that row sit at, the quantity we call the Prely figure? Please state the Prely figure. 5408.69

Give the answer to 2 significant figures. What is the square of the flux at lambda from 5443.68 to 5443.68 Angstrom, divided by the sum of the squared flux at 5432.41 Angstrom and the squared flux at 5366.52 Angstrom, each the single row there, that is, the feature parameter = 0.43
